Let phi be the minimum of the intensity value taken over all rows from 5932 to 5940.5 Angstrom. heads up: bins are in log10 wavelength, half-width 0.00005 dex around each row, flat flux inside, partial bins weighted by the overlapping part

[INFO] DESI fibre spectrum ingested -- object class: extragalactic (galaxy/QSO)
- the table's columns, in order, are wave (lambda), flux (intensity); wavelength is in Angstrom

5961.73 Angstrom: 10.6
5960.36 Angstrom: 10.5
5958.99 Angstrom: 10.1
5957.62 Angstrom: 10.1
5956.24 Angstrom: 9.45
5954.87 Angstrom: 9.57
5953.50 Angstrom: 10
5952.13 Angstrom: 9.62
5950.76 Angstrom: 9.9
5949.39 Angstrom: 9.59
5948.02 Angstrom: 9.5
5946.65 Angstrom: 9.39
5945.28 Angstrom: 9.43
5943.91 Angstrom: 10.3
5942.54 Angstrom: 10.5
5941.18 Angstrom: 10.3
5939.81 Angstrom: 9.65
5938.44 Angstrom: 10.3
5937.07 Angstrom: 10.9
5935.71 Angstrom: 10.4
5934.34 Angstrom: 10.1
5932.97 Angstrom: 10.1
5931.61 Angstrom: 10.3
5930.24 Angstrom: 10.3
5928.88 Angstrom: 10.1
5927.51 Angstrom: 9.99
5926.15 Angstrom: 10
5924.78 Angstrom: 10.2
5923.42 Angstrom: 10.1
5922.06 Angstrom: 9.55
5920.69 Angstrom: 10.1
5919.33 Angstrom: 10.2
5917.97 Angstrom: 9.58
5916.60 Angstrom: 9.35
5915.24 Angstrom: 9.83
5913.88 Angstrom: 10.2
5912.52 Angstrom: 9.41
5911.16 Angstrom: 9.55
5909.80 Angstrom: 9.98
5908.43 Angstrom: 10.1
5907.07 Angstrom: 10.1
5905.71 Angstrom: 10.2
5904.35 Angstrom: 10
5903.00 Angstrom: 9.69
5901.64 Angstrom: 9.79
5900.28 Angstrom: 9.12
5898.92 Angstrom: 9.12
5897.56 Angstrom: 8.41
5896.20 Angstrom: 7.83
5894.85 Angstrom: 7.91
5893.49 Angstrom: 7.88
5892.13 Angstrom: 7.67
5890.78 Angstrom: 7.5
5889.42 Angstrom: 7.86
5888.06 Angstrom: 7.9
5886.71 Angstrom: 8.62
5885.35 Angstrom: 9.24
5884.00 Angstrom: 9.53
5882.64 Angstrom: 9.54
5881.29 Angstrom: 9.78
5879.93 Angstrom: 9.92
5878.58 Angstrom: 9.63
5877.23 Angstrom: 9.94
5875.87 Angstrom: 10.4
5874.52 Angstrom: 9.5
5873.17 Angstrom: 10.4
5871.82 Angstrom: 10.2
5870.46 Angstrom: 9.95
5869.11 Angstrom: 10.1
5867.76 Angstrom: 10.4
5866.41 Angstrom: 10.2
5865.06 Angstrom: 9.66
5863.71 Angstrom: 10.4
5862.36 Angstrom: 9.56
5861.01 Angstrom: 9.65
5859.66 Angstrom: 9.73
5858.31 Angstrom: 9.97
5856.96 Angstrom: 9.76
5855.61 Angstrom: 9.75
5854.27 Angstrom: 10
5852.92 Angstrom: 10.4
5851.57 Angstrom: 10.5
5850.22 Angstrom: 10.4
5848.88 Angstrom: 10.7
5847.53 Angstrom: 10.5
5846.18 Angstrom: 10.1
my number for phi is 9.65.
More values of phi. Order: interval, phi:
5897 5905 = 8.41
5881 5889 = 7.9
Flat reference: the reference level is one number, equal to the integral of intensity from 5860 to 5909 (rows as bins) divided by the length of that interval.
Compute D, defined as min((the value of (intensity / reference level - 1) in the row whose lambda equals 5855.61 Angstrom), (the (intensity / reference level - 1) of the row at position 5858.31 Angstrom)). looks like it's 0.039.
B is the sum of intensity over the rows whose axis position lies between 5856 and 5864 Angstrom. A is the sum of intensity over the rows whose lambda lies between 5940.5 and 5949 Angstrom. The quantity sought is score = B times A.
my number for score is 3510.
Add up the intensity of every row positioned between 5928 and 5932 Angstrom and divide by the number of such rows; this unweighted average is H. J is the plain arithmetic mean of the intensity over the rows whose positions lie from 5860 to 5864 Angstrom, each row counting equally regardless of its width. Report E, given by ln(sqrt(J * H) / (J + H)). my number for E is -0.693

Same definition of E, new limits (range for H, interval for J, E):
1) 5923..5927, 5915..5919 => -0.693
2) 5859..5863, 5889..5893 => -0.700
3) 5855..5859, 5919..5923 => -0.693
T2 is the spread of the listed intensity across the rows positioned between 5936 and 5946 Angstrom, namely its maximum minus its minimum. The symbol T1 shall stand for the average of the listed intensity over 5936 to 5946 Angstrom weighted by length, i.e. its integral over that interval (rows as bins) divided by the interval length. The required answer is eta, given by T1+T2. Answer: 11.7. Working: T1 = 10.2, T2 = 1.47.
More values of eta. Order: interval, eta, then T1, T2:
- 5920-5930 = 10.7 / 10.0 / 0.65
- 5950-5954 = 10.2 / 9.8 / 0.38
